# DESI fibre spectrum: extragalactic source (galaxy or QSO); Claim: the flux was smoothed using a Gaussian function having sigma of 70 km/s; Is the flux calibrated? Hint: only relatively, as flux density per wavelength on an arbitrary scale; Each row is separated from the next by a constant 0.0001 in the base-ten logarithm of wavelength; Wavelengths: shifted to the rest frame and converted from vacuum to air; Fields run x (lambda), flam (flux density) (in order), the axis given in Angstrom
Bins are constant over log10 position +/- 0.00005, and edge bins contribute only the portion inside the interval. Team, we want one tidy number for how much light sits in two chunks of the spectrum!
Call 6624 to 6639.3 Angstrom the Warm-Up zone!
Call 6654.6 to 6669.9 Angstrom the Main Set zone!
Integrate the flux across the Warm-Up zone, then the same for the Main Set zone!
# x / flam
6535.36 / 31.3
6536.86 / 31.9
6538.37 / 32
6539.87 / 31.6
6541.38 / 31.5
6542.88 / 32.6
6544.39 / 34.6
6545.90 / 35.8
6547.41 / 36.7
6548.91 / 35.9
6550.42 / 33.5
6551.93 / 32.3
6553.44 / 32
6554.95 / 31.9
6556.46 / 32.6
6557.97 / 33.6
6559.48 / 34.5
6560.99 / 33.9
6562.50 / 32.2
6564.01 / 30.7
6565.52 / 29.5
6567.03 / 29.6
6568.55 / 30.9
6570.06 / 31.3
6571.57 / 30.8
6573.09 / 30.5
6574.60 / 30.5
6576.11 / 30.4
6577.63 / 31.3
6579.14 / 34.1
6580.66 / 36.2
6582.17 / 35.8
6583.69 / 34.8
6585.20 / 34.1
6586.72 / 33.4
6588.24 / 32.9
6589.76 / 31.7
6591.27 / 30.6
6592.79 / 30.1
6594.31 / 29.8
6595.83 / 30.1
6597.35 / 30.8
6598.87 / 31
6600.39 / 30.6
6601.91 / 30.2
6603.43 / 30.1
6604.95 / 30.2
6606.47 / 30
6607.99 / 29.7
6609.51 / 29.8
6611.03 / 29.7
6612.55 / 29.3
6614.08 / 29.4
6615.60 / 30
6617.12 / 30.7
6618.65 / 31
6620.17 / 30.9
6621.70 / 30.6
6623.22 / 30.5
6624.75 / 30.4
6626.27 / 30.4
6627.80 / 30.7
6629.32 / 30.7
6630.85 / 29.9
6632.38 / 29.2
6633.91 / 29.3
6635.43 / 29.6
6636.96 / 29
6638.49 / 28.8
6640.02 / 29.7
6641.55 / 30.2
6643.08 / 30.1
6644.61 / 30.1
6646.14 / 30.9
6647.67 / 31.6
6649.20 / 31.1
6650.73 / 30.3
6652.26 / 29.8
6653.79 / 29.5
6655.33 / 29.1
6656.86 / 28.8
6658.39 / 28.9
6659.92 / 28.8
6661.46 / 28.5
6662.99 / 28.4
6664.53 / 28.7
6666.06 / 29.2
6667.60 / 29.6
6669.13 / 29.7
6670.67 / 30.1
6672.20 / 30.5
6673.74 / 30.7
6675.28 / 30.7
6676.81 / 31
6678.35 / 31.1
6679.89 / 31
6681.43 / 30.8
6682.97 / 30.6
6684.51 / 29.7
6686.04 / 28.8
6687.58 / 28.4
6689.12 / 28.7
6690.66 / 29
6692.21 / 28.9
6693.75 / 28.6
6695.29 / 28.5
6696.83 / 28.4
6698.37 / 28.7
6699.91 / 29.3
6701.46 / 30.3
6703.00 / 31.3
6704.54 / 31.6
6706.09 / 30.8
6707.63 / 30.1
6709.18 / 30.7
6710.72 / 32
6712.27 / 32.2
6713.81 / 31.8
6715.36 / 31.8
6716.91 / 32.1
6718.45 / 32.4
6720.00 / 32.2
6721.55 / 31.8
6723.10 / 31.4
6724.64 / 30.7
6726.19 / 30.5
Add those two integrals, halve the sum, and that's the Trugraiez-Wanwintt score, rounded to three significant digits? 450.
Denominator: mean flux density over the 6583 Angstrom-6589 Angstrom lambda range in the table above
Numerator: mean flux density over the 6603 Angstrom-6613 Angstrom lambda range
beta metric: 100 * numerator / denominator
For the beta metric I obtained 88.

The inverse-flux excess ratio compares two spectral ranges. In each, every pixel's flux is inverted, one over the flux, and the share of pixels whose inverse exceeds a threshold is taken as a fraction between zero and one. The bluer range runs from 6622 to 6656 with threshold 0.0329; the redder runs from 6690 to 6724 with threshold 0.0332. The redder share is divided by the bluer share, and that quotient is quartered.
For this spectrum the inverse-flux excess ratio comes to 0.14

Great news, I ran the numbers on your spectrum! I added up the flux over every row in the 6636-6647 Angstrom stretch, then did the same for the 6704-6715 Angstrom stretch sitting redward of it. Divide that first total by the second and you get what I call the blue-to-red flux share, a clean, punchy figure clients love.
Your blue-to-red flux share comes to 0.95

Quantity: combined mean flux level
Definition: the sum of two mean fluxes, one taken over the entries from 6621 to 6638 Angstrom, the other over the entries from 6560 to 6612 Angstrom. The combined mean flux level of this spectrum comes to 61.4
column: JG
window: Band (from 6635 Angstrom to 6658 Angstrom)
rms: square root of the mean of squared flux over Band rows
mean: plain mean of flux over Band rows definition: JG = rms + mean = 60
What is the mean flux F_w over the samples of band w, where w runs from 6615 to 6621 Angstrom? 30.6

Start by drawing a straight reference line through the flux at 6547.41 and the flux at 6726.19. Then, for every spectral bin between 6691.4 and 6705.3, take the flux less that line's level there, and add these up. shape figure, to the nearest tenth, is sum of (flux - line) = -17.6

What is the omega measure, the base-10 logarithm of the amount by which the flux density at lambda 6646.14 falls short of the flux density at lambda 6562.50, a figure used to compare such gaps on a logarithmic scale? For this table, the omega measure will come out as 0.1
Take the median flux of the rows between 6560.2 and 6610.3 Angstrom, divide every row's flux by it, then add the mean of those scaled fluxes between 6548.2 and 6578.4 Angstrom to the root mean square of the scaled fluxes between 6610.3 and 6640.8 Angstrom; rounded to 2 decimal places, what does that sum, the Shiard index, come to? 2.02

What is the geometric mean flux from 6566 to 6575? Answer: 30.6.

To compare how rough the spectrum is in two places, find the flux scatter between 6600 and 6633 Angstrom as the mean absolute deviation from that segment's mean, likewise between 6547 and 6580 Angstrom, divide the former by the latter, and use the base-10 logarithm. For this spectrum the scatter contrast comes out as -0.56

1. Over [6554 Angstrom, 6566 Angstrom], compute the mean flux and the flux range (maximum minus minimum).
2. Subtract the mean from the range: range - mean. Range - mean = -27.4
